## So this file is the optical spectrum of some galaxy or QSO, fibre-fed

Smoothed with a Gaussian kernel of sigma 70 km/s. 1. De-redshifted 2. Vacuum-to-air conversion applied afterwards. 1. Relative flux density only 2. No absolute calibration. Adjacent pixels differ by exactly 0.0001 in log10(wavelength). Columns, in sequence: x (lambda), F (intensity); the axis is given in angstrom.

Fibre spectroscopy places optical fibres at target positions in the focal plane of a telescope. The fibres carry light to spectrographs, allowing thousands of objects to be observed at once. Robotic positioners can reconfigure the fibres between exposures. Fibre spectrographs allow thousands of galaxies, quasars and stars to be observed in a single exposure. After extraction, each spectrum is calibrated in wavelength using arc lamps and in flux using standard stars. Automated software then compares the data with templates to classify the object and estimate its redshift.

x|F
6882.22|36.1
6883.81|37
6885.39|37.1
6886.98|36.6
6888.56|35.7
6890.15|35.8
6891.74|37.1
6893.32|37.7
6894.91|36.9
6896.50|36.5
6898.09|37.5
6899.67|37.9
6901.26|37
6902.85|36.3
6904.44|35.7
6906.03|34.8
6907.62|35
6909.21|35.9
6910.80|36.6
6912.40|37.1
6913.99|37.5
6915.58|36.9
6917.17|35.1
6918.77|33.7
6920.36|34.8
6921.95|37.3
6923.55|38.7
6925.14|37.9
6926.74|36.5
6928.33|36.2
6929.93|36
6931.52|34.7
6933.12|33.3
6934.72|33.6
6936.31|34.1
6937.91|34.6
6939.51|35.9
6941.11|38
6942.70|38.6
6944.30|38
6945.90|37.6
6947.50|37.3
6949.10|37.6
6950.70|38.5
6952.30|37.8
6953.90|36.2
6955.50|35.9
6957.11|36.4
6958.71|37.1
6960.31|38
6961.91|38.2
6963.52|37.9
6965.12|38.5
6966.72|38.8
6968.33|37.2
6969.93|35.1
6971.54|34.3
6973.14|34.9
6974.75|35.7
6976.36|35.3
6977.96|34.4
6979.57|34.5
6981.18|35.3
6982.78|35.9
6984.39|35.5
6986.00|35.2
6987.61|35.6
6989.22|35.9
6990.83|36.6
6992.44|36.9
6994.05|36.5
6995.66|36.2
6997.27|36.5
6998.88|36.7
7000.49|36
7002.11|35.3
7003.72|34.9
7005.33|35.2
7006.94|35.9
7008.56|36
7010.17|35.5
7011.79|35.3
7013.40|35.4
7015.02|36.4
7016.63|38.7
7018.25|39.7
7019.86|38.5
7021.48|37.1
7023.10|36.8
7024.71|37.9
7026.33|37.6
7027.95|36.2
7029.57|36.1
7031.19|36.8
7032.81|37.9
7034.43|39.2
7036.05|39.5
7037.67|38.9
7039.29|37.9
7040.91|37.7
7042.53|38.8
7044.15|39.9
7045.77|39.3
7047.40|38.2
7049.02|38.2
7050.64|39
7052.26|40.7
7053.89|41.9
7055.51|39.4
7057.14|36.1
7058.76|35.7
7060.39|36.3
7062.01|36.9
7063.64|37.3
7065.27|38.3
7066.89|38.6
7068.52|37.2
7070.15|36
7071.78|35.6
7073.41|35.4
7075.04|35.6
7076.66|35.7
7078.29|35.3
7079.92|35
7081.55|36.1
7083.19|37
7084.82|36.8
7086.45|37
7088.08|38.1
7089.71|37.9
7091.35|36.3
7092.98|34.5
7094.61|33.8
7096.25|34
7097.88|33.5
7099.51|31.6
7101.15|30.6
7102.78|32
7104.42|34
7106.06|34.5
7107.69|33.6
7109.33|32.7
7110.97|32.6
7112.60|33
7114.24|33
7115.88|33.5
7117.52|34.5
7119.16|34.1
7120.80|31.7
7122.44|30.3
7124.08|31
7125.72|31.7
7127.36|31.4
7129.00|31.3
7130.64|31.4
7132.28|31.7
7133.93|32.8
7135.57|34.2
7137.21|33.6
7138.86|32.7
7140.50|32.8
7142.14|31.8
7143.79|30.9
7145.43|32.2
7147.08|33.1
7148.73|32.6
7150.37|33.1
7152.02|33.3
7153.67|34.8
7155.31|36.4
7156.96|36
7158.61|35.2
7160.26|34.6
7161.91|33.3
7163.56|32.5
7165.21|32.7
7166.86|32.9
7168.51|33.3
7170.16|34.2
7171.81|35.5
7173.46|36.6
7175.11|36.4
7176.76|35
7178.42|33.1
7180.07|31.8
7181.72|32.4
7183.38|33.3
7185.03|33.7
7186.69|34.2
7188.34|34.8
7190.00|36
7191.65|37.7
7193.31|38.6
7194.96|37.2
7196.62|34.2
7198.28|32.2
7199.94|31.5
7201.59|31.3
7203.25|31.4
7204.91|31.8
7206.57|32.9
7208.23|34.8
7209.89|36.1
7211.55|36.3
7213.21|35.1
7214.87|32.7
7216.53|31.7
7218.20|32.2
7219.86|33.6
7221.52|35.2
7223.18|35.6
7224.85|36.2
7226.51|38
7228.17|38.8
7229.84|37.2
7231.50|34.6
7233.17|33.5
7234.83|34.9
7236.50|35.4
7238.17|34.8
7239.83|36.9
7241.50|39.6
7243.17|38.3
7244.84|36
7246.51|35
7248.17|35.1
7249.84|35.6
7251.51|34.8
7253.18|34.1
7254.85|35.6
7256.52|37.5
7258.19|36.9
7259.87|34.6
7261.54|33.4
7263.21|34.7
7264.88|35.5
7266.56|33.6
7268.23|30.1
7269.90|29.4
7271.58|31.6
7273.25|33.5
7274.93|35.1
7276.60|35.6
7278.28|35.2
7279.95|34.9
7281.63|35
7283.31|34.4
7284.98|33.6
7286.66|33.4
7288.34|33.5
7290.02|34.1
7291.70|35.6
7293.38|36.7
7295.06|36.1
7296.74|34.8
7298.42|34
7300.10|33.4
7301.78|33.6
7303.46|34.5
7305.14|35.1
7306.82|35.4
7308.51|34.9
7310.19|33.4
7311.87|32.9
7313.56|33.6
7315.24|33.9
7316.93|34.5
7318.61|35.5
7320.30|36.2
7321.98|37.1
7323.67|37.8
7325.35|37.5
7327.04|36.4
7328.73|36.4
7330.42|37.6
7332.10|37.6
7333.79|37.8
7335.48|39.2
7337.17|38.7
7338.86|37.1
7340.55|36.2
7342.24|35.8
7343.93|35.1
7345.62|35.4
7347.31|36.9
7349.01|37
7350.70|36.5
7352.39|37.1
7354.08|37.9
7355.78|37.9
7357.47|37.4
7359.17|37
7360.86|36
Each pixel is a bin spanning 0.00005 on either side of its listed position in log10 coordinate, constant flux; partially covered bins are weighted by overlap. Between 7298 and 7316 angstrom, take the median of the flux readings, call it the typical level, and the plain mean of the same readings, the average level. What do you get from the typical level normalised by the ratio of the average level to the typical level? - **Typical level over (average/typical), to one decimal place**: 33.7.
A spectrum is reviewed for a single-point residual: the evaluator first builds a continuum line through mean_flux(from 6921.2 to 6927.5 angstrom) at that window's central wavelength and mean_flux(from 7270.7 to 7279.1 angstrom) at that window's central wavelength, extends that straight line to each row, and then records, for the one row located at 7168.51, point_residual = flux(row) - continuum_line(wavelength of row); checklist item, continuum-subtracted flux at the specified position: -2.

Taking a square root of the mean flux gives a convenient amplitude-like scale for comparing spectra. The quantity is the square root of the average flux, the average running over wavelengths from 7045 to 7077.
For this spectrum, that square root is 6.13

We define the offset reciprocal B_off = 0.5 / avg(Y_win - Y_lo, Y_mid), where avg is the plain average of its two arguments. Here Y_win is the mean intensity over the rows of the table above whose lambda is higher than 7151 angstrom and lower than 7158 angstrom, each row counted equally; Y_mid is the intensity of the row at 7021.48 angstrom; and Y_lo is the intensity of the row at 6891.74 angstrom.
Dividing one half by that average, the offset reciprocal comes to 0.0285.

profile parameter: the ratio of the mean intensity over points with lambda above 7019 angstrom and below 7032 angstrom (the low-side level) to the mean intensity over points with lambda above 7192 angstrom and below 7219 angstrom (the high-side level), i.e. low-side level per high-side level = 1.10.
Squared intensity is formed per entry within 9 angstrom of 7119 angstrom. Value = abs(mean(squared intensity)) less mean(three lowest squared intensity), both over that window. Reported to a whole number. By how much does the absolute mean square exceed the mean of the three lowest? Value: 99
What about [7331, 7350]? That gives 114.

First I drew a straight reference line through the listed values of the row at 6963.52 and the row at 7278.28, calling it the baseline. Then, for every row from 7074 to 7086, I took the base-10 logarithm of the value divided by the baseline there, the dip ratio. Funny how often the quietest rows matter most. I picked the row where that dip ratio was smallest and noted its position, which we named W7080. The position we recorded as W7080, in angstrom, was 7079.92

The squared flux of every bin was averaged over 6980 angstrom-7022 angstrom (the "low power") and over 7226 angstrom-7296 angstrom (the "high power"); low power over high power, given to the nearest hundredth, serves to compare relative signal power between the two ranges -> 1.07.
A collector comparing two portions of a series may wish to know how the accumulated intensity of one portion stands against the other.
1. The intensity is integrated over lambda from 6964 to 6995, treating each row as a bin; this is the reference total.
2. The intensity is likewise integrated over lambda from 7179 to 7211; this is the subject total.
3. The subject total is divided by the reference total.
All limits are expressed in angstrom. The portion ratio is 0.98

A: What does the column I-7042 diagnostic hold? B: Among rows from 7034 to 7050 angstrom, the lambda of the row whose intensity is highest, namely 7044.15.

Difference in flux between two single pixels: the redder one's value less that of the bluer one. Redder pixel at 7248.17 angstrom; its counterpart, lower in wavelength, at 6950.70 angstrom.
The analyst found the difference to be -3.4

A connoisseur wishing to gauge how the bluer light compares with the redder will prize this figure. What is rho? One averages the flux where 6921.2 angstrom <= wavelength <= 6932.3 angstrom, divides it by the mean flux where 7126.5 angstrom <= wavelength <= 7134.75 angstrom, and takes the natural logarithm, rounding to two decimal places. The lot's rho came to 0.15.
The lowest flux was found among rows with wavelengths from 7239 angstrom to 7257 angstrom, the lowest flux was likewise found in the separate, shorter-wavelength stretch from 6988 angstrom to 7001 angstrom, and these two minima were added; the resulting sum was 70.0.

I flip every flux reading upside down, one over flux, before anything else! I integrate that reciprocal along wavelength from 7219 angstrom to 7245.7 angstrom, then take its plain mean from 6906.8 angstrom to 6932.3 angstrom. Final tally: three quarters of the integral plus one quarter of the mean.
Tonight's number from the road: 0.56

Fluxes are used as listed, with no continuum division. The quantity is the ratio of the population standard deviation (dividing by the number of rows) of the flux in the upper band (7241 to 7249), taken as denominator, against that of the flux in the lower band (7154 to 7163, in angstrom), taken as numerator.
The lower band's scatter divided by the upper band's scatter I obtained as 0.60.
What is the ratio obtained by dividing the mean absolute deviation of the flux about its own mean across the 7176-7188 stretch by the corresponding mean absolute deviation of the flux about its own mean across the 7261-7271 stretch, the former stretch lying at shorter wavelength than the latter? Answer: 0.4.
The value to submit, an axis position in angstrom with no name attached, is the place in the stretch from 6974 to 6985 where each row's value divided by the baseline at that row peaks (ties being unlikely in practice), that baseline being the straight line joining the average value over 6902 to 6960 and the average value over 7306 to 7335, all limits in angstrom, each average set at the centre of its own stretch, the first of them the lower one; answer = 6982.78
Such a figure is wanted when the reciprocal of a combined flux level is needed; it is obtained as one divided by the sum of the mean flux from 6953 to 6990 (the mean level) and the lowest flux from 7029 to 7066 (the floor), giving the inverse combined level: 0.0139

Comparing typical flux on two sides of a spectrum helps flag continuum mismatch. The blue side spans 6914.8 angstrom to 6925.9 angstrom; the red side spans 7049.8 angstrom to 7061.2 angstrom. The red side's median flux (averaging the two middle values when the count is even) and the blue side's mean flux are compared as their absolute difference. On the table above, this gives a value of 2.7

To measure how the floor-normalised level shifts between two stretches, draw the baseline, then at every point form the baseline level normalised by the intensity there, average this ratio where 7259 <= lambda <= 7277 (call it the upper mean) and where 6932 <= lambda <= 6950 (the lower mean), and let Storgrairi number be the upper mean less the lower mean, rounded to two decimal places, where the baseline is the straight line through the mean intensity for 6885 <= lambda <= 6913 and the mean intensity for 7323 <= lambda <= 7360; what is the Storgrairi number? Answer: 0.10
